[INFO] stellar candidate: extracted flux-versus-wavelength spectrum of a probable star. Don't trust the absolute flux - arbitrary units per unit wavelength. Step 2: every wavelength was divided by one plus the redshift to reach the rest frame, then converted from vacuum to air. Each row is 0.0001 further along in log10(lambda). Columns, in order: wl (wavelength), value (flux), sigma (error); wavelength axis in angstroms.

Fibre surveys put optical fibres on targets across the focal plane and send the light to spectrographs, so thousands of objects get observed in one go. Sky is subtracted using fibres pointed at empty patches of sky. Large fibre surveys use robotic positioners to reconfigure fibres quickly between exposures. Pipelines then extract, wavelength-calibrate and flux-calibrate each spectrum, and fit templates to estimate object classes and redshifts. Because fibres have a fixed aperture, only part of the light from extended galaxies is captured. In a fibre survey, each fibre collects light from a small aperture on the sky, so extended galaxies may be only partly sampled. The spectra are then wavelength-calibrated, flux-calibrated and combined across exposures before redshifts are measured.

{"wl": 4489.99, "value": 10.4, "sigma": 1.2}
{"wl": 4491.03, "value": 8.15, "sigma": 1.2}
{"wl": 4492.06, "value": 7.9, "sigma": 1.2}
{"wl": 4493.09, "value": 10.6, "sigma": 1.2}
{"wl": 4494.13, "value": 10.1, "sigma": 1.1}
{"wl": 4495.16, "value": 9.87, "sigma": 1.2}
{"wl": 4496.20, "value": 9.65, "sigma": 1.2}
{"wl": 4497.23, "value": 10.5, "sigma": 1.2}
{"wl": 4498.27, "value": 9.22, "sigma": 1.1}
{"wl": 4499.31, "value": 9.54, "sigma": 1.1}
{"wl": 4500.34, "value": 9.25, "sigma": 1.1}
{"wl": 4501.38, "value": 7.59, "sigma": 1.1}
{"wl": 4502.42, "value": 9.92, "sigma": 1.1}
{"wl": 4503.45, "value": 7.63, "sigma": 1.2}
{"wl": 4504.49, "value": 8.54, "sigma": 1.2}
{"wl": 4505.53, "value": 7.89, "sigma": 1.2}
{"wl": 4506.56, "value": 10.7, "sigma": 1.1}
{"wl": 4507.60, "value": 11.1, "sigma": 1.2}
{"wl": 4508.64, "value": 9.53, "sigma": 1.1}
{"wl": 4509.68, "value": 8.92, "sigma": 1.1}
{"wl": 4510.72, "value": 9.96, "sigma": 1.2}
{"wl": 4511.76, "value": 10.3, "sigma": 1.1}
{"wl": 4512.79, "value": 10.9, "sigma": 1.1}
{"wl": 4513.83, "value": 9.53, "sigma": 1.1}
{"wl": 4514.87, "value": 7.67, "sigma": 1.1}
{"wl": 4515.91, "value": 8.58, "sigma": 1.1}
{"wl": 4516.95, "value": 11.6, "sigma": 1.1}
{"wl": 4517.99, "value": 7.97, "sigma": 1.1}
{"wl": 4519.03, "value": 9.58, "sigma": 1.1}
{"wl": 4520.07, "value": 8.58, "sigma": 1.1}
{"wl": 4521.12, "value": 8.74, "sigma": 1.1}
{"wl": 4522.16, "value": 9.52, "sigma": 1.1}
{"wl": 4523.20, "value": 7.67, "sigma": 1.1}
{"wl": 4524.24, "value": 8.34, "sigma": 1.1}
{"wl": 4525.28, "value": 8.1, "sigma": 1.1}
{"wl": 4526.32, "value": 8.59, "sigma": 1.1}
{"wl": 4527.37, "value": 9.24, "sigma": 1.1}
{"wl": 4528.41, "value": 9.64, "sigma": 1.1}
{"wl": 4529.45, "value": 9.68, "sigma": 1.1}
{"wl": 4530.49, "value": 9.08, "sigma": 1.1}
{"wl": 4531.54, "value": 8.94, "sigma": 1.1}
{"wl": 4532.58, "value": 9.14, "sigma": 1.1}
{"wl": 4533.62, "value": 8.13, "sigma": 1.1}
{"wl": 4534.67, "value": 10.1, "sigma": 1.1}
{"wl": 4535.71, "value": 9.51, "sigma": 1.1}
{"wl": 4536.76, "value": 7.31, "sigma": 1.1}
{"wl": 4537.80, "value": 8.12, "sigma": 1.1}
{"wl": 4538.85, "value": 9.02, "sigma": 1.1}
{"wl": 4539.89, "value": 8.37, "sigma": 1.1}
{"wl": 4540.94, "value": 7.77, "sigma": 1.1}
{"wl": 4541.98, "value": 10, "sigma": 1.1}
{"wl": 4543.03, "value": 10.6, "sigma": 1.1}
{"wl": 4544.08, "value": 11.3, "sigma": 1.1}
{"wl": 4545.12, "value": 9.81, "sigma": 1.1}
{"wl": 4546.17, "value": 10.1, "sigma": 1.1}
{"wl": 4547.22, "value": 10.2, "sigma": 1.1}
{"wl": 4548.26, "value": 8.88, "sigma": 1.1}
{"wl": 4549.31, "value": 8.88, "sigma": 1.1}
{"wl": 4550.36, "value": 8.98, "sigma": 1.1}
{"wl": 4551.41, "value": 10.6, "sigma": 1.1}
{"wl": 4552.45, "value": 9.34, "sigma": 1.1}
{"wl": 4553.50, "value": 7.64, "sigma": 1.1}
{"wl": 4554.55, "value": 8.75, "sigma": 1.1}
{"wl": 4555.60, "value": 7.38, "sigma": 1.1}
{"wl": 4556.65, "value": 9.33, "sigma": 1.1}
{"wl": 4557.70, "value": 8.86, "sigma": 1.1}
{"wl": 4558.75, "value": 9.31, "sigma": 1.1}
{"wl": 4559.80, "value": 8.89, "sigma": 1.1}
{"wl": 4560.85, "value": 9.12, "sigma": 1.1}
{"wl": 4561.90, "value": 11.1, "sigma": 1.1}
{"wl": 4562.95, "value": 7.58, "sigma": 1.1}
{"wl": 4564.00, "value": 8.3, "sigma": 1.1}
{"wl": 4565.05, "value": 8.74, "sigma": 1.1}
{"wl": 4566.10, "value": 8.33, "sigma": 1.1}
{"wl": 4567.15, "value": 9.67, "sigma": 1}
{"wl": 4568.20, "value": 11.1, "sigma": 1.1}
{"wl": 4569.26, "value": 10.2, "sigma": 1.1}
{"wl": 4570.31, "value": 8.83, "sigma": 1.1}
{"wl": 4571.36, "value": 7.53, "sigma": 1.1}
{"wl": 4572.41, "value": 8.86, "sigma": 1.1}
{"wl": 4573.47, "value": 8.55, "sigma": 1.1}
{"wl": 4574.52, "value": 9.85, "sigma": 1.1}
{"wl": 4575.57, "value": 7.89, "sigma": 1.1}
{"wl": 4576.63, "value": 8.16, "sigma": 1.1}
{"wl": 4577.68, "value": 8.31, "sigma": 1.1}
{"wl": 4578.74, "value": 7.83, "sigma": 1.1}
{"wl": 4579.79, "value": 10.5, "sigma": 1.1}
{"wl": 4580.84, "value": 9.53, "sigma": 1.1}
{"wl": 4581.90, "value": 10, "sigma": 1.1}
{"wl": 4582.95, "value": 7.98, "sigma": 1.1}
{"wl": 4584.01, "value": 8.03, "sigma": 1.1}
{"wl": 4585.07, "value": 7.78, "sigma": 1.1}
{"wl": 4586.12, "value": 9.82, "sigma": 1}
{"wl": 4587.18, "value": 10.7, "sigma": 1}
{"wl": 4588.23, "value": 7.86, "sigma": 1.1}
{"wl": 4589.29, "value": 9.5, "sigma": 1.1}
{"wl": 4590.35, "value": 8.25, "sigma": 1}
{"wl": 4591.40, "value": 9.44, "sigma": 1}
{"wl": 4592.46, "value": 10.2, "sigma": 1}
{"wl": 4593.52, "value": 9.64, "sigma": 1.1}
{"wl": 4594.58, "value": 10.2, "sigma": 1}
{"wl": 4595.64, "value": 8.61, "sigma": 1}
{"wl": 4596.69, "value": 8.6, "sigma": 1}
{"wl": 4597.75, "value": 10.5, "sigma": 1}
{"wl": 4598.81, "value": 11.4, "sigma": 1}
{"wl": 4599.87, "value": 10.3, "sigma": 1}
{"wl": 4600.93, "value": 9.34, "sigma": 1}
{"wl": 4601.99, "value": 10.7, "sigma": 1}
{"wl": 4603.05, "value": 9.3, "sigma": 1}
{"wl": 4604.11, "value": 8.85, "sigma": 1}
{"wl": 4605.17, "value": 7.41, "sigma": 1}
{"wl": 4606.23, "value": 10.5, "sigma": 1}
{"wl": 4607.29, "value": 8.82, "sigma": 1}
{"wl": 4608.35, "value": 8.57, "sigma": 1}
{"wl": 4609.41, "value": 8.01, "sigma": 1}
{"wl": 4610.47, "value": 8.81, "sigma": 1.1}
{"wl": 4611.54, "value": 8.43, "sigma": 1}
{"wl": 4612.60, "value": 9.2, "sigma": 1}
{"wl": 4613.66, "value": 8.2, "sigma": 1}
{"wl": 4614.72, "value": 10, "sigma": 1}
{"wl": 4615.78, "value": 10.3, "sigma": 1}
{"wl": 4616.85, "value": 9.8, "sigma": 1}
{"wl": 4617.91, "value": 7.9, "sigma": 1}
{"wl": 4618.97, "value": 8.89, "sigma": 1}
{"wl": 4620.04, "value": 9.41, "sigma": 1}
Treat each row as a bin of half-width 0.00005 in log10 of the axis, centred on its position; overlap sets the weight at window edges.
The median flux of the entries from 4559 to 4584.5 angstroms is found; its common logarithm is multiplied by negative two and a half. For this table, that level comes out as -2.36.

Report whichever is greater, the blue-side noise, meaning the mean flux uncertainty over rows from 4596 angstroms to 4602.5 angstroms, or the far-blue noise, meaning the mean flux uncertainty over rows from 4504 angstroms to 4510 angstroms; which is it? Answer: 1.15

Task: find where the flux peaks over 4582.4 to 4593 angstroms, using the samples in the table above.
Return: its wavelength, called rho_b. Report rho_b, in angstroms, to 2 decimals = 4587.18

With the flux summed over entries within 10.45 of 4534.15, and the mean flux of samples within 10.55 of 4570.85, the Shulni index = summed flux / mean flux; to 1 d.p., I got 20.1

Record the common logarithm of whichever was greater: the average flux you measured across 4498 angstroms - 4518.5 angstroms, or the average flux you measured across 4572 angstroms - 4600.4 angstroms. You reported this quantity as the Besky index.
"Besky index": 0.969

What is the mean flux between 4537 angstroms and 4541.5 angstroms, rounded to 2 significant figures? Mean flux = 8.3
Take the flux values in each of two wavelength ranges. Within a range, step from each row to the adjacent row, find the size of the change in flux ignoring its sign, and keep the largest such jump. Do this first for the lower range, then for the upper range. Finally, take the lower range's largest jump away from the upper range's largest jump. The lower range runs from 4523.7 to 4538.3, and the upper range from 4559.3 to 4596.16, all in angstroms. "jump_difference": 1.3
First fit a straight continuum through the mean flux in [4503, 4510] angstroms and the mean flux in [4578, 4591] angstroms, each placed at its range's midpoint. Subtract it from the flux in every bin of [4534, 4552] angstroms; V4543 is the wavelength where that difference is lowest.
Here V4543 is 4536.76 angstroms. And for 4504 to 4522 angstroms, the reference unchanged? 4514.87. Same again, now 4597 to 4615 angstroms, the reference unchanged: 4605.17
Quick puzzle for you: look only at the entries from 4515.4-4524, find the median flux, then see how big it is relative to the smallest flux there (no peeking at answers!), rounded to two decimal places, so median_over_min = 1.13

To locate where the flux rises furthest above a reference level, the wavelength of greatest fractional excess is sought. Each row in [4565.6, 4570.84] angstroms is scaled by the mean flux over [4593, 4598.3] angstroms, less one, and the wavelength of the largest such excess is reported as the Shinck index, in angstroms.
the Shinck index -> 4568.20 angstroms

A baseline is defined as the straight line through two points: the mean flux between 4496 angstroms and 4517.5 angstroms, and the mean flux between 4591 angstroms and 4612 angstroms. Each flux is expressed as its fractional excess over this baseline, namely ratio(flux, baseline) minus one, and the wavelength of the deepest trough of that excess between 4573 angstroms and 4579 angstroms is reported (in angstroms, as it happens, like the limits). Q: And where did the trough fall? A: 4578.74 angstroms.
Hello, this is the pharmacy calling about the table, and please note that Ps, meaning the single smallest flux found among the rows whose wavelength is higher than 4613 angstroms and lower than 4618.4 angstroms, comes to 7.9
